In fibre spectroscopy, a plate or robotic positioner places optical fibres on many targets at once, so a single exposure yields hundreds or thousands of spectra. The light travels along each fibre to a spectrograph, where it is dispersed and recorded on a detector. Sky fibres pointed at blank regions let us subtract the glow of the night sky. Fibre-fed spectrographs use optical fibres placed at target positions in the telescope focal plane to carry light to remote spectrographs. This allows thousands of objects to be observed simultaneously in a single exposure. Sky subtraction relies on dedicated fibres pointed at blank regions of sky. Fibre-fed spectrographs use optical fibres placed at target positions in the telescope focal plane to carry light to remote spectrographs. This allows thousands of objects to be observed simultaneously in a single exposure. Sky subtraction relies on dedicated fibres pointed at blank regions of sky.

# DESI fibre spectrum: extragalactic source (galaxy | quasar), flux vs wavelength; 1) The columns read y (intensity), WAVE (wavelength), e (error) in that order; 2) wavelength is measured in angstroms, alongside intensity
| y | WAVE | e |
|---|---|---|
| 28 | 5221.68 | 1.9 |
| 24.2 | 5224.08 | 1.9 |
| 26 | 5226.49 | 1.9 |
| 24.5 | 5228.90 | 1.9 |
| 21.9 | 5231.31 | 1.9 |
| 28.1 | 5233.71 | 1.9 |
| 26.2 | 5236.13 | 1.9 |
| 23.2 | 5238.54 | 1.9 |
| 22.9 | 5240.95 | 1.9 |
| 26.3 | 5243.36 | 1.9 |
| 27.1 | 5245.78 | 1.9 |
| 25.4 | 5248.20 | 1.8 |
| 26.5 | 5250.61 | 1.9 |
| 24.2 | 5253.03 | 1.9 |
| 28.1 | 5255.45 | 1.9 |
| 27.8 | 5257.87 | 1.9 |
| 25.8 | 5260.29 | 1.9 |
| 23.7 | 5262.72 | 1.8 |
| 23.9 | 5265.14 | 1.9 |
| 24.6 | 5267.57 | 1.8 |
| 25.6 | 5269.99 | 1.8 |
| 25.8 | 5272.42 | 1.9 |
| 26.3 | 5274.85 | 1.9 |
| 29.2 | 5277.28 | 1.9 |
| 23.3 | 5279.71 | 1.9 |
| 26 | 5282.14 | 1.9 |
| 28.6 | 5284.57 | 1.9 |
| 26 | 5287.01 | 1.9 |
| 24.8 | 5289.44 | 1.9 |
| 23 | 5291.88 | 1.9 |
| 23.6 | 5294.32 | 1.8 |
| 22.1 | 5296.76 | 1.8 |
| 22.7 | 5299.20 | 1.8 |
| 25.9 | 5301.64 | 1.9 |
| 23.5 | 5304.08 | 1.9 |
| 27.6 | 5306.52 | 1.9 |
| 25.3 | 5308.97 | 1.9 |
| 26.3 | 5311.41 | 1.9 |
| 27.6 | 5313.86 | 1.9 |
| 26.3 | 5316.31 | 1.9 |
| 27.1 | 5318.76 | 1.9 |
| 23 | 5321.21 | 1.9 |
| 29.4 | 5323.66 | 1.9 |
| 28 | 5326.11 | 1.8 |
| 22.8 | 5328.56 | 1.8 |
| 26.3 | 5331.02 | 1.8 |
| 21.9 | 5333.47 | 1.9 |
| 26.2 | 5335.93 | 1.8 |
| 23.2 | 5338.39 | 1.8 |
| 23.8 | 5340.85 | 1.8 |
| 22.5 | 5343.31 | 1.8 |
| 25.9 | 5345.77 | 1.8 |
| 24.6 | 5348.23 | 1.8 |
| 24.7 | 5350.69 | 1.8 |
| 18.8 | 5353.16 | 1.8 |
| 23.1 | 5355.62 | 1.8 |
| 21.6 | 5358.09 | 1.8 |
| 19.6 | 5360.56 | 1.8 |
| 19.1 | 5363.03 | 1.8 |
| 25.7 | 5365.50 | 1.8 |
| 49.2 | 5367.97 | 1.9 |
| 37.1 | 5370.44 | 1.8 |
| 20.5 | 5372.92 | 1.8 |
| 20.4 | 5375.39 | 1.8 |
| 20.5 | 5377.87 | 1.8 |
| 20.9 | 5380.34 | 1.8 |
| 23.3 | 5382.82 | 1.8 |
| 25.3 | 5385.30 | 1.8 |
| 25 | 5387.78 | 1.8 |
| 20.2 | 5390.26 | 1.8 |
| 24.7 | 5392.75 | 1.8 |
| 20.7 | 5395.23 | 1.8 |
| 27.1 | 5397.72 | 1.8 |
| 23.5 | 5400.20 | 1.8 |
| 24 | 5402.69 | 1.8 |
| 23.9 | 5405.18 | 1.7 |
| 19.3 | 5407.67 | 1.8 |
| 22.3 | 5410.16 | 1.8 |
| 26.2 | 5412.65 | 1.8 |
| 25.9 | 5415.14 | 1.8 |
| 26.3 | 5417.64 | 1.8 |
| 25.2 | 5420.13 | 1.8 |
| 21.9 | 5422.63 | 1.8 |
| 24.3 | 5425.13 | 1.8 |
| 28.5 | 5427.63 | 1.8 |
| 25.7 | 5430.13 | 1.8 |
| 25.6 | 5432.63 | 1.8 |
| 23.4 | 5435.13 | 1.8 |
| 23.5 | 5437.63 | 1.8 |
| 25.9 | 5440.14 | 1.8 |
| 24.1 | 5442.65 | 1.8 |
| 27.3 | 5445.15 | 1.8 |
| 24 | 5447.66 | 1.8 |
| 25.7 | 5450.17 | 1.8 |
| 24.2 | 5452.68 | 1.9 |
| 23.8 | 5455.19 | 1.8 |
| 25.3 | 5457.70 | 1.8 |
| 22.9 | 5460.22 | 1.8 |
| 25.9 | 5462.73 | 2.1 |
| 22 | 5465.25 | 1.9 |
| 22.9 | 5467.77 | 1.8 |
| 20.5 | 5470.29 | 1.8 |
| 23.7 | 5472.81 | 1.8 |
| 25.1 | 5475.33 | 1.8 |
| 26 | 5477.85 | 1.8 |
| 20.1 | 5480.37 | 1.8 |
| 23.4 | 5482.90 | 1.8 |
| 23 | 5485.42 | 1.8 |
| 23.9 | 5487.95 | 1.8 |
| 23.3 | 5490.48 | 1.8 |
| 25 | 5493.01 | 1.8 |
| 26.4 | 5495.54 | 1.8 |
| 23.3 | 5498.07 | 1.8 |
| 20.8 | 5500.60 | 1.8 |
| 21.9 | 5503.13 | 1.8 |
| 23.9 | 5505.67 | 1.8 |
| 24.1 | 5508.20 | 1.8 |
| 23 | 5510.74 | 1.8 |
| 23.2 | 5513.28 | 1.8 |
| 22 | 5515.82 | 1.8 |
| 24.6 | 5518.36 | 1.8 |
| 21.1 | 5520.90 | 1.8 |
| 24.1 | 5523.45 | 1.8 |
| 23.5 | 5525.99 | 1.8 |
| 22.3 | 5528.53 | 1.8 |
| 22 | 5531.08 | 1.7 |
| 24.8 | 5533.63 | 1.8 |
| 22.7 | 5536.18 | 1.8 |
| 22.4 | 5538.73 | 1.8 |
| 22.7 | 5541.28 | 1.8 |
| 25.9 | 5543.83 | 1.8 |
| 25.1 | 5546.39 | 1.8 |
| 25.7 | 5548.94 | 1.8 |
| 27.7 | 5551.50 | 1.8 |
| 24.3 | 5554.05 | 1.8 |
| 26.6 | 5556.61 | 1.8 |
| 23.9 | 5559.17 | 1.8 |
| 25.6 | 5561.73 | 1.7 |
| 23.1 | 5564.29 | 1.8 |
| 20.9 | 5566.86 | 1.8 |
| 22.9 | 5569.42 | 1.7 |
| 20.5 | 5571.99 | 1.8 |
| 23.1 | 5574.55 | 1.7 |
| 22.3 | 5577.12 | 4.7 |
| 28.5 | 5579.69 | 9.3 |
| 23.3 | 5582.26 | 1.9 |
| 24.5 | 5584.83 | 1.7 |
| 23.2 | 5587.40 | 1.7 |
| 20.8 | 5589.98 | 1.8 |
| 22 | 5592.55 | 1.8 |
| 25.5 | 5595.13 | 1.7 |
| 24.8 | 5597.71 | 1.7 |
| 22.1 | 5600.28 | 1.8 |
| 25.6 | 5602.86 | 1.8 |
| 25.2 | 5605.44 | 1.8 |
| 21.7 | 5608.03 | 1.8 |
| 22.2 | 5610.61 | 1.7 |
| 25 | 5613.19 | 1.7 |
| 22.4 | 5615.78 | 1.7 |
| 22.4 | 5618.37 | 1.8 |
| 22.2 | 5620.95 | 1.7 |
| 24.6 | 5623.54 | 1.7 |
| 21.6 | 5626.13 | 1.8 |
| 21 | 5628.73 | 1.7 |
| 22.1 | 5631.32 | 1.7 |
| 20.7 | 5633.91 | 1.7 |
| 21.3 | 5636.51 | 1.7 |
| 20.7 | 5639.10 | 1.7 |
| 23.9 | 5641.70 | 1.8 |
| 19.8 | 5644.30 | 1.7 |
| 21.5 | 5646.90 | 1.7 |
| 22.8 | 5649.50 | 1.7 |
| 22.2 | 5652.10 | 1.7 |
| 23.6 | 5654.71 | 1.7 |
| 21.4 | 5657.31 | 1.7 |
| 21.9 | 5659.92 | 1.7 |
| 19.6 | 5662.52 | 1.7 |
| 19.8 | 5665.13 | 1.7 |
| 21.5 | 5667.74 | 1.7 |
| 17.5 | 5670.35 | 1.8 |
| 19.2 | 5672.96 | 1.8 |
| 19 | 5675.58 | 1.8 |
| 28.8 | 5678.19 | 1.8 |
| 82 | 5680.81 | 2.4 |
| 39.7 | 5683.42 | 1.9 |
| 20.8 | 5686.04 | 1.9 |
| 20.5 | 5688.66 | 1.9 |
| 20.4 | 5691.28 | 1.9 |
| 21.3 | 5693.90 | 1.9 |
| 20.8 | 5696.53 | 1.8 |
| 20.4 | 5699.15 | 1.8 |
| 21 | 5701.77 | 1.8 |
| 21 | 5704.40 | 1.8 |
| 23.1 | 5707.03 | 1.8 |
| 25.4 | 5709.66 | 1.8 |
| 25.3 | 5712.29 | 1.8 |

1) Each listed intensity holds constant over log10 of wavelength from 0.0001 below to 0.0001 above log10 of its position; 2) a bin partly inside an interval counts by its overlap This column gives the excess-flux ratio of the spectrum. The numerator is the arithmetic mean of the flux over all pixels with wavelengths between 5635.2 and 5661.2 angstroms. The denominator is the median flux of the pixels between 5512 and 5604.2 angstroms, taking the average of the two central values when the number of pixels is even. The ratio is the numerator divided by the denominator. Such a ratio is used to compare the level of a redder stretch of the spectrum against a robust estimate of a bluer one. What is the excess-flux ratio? 0.94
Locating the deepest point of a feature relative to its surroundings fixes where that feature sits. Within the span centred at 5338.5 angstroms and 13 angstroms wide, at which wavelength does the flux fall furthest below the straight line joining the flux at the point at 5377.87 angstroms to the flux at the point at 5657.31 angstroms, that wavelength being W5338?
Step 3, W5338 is 5333.47 angstroms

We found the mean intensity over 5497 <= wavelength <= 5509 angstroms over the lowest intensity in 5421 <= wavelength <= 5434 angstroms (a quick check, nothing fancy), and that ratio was 1.04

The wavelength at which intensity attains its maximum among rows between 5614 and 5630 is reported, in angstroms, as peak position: 5623.54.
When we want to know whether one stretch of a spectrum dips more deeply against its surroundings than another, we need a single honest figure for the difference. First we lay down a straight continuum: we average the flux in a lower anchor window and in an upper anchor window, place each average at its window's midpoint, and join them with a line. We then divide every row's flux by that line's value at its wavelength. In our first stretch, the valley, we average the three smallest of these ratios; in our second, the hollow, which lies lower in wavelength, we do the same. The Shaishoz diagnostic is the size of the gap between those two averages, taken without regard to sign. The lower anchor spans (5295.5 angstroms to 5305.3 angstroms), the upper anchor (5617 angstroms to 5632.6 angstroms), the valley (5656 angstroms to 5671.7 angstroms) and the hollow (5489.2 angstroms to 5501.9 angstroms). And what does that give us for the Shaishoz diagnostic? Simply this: 0.13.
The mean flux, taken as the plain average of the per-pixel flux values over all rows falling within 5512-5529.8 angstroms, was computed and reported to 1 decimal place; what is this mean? 23.0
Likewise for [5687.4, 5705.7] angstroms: 20.8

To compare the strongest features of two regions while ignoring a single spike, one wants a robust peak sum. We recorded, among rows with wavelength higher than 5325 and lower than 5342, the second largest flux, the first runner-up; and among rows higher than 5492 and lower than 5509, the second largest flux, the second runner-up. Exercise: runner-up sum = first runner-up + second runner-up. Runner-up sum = 51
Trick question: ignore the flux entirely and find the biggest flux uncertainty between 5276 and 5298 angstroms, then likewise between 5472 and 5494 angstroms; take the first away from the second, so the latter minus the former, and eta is -0.10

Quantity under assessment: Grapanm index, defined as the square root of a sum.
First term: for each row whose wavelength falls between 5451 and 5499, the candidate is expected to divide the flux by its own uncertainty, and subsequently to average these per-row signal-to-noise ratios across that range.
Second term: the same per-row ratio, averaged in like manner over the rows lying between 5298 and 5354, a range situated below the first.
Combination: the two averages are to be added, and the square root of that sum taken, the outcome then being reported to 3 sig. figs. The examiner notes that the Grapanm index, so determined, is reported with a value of 5.15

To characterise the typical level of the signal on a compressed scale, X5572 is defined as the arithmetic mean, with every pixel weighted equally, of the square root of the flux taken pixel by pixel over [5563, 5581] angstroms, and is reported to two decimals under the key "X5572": 4.79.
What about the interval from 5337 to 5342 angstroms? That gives 4.85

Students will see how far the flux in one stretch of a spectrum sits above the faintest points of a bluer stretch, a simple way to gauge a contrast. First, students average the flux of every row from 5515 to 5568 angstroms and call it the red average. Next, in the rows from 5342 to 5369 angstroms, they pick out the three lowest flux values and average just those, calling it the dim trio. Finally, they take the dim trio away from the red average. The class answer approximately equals 4.7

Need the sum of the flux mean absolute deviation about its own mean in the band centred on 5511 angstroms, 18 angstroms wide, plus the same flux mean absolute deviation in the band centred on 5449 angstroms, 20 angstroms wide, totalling 1.8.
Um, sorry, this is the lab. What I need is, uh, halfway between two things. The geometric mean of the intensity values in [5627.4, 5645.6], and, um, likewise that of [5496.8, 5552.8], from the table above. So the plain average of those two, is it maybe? 22.4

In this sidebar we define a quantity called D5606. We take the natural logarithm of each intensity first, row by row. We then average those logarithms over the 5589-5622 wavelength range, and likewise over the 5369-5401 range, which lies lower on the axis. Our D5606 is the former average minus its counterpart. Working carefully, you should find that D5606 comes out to -0.01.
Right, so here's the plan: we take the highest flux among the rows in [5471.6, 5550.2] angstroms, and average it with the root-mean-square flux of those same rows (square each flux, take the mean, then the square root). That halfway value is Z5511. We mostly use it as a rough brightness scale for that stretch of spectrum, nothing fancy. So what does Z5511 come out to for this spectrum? 25.0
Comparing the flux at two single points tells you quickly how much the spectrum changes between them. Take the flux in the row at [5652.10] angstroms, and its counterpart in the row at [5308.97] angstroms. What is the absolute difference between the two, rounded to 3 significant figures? 3.10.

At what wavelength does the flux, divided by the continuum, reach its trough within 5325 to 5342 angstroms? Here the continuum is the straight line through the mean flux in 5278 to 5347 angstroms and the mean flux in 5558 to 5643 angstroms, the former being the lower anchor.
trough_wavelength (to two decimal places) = 5333.47 angstroms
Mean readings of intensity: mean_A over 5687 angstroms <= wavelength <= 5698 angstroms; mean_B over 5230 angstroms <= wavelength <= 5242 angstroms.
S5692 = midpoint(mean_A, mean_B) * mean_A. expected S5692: 469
